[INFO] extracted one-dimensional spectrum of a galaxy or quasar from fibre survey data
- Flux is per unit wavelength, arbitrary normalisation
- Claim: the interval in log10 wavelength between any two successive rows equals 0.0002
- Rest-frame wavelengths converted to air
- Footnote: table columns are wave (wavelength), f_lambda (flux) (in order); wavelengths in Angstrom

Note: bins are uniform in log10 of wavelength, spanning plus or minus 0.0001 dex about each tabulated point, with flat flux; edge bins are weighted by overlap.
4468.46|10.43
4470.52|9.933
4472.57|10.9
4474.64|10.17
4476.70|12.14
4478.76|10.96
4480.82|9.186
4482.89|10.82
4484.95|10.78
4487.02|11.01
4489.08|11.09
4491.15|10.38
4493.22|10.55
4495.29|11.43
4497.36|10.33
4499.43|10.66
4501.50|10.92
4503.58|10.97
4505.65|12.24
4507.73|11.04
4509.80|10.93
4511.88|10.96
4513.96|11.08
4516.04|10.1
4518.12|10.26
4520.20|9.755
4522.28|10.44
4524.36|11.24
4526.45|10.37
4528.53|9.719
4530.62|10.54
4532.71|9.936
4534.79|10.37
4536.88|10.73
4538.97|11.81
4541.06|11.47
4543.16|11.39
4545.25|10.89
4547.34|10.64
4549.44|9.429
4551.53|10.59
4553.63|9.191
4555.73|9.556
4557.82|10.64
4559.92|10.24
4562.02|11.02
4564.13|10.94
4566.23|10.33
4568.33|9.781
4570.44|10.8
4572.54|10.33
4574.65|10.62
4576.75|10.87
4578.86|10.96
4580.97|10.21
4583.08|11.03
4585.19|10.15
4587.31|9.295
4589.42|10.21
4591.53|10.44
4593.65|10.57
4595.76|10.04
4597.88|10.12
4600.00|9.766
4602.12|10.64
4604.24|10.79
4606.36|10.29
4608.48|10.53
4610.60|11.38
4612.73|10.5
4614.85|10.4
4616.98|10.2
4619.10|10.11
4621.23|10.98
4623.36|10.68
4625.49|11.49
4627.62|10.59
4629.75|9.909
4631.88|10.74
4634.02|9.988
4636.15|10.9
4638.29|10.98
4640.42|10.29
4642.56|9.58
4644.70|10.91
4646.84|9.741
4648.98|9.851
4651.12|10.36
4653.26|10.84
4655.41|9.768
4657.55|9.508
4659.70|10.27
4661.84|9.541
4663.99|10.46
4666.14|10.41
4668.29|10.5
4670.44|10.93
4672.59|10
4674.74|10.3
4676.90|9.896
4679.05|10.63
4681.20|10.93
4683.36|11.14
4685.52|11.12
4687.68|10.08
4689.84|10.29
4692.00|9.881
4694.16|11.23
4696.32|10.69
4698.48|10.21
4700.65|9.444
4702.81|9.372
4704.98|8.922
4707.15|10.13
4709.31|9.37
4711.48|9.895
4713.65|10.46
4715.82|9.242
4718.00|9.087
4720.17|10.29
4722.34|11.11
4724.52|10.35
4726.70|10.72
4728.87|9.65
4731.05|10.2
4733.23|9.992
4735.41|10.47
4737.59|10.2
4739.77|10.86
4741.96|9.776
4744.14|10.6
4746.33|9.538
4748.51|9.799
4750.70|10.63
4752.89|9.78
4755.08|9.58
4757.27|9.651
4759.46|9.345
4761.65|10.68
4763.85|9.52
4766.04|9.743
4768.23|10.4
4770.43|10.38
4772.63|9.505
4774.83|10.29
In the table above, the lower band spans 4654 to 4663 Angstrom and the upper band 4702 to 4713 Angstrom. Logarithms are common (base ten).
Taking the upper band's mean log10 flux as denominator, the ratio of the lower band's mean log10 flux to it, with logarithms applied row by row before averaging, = 1.01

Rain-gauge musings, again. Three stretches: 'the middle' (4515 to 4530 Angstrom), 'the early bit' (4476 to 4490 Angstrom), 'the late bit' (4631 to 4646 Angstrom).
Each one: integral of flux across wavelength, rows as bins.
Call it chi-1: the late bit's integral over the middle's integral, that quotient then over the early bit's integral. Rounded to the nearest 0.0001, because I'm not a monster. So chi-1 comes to 0.0067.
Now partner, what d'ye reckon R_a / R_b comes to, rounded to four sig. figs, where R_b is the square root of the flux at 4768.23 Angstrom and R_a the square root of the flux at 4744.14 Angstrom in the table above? 1.010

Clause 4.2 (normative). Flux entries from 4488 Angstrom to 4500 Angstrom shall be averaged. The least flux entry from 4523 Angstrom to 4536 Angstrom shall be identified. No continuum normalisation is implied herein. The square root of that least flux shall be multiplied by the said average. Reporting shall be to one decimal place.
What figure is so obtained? 33.5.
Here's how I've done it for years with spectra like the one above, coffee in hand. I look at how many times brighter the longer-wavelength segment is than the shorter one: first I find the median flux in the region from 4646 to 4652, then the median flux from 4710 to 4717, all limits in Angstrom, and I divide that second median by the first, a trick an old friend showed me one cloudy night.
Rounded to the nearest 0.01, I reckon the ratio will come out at 1.00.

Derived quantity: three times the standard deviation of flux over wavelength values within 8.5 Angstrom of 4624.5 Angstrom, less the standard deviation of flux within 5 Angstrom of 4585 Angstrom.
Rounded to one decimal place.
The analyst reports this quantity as 0.9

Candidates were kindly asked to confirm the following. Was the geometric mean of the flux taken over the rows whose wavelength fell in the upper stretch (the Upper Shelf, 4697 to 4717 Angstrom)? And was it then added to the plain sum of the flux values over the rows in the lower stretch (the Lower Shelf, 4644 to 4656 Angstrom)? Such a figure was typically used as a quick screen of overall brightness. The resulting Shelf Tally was 71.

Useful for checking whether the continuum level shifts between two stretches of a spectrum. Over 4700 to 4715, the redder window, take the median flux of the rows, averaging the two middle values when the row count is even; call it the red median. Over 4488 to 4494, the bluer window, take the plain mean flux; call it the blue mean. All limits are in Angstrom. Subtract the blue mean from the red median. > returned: -1.2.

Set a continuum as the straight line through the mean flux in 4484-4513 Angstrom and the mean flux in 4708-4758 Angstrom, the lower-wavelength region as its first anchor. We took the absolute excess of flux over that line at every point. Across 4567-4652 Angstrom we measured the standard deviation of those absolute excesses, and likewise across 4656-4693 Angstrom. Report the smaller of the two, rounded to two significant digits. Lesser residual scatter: 0.30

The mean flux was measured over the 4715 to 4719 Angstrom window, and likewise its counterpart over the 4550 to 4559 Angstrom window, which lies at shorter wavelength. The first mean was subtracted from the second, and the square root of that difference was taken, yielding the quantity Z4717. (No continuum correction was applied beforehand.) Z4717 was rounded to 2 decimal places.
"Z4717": 0.91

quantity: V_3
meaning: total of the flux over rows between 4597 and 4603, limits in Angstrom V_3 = 30.5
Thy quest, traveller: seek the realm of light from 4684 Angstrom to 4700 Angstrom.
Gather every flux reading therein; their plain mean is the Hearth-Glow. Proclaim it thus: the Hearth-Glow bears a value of 10.5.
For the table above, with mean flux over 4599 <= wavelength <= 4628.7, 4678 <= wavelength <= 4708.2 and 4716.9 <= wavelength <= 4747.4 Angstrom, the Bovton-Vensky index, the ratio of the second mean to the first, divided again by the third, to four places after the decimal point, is 0.0952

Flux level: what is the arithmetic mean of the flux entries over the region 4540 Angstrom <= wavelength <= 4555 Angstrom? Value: 10.5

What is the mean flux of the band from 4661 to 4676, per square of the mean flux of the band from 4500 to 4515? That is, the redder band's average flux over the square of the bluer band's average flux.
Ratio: 0.083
